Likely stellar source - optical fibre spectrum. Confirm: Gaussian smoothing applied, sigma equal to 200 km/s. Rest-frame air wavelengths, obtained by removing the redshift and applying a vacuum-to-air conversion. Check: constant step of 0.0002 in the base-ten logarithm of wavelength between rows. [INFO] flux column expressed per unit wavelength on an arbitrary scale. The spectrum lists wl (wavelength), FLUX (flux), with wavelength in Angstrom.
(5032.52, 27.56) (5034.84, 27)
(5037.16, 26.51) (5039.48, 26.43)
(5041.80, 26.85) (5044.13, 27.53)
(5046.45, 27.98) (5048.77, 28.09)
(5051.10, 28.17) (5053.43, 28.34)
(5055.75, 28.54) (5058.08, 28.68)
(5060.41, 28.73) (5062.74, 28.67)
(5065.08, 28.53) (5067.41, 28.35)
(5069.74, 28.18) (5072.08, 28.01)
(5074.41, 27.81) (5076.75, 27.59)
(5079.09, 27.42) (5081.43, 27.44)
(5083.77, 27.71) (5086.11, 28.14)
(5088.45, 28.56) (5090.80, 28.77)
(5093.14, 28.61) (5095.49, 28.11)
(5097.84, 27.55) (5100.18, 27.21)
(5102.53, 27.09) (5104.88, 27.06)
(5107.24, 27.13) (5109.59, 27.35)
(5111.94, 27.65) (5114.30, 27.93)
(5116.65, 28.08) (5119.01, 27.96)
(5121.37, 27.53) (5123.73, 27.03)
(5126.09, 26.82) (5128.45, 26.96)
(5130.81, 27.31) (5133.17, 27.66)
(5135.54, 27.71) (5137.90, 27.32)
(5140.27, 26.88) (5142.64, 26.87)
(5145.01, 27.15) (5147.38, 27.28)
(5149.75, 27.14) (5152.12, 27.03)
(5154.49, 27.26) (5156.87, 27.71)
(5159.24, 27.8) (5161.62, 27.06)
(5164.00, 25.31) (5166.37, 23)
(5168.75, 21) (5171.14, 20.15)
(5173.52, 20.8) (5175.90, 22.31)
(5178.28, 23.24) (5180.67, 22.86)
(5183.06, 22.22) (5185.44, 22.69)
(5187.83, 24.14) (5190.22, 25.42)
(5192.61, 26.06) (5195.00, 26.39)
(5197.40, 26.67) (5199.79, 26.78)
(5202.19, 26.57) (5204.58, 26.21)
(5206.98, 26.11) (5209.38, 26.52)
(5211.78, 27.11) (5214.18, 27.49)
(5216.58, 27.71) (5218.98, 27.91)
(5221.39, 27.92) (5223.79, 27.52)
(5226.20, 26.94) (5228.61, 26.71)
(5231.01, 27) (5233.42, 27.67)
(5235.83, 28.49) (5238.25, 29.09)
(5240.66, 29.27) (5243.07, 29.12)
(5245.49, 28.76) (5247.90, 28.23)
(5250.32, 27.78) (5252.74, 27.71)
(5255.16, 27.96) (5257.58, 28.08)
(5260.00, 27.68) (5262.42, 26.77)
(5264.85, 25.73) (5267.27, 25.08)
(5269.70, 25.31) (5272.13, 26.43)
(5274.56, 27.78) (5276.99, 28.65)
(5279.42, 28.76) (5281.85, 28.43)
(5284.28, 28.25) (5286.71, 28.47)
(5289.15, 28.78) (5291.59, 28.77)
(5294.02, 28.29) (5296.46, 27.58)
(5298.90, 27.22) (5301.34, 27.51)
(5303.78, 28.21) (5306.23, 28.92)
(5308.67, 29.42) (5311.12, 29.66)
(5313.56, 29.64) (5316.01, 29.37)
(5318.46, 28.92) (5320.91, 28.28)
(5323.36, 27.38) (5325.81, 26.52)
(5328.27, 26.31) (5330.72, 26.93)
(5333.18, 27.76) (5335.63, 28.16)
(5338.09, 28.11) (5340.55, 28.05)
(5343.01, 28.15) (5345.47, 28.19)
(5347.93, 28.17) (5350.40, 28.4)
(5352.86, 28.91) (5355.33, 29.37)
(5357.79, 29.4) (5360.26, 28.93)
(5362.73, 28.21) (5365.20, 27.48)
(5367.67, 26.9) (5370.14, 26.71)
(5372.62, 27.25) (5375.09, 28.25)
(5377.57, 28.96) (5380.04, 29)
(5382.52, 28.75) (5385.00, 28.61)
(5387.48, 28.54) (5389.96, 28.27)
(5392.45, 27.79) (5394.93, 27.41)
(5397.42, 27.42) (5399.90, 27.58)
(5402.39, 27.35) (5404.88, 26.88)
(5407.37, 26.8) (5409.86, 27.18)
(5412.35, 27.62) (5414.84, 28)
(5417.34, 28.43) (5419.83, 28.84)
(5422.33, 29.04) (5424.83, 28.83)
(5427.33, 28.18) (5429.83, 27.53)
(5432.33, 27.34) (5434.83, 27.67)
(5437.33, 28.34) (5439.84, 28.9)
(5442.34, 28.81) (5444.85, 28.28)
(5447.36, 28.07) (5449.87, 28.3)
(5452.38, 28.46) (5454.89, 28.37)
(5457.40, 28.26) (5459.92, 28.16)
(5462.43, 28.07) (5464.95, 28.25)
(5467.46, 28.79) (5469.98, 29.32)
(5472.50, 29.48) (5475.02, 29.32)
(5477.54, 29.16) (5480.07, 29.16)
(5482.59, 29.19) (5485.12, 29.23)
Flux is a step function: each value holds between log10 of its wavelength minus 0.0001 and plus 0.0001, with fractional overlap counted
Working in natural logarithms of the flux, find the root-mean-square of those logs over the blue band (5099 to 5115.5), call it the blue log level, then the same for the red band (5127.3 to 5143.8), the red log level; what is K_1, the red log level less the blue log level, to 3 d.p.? -0.004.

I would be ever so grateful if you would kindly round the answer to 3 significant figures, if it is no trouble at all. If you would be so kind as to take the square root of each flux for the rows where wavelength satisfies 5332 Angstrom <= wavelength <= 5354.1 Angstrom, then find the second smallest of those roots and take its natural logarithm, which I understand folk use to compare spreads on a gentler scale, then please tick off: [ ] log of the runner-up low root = 1.67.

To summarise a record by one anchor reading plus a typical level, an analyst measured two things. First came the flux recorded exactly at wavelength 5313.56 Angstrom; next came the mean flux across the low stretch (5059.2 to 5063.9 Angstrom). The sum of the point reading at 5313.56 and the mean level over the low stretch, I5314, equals 58.3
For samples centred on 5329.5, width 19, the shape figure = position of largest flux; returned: 5320.91 Angstrom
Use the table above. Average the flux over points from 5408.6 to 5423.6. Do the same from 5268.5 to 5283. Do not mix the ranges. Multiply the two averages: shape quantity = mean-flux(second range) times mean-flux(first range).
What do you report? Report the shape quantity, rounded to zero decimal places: 777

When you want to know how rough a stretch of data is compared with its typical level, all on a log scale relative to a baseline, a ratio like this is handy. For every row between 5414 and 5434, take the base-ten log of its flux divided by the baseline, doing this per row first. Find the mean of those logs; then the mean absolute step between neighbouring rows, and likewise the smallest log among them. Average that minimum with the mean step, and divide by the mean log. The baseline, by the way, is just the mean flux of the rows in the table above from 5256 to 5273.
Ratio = 0.35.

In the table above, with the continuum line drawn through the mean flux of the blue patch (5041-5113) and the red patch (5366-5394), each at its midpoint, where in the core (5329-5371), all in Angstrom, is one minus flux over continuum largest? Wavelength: 5370.14 Angstrom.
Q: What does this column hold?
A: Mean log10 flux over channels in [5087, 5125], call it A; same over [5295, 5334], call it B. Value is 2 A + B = 4.33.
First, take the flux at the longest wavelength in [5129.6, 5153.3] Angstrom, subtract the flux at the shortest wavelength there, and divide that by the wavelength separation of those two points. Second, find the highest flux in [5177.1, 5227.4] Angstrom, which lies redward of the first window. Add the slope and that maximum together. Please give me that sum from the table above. 27.9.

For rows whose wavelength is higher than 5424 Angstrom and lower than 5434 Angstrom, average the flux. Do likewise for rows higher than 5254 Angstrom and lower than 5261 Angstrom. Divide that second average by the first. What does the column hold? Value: 1.00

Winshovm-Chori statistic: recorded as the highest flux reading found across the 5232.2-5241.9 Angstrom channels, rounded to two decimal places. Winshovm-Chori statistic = 29.27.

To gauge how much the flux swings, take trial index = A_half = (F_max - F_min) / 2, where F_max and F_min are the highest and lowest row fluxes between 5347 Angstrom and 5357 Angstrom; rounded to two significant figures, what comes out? 0.60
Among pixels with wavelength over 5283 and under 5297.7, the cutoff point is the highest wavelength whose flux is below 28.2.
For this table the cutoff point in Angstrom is 5296.46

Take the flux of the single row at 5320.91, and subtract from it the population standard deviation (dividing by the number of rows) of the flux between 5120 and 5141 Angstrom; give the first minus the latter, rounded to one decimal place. 28.0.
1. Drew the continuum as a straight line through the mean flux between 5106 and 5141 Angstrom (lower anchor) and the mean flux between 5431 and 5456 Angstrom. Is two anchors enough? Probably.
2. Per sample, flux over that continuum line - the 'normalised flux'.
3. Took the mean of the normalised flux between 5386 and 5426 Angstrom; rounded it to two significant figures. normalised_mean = 0.99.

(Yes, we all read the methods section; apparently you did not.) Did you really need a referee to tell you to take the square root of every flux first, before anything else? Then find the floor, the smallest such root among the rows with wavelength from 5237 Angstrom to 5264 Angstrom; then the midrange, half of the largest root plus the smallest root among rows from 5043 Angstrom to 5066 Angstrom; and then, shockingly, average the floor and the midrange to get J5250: 5.24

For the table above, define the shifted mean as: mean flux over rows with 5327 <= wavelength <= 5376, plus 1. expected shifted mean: 28.98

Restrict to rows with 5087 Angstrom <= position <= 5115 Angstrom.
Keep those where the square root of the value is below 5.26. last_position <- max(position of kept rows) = 5111.94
